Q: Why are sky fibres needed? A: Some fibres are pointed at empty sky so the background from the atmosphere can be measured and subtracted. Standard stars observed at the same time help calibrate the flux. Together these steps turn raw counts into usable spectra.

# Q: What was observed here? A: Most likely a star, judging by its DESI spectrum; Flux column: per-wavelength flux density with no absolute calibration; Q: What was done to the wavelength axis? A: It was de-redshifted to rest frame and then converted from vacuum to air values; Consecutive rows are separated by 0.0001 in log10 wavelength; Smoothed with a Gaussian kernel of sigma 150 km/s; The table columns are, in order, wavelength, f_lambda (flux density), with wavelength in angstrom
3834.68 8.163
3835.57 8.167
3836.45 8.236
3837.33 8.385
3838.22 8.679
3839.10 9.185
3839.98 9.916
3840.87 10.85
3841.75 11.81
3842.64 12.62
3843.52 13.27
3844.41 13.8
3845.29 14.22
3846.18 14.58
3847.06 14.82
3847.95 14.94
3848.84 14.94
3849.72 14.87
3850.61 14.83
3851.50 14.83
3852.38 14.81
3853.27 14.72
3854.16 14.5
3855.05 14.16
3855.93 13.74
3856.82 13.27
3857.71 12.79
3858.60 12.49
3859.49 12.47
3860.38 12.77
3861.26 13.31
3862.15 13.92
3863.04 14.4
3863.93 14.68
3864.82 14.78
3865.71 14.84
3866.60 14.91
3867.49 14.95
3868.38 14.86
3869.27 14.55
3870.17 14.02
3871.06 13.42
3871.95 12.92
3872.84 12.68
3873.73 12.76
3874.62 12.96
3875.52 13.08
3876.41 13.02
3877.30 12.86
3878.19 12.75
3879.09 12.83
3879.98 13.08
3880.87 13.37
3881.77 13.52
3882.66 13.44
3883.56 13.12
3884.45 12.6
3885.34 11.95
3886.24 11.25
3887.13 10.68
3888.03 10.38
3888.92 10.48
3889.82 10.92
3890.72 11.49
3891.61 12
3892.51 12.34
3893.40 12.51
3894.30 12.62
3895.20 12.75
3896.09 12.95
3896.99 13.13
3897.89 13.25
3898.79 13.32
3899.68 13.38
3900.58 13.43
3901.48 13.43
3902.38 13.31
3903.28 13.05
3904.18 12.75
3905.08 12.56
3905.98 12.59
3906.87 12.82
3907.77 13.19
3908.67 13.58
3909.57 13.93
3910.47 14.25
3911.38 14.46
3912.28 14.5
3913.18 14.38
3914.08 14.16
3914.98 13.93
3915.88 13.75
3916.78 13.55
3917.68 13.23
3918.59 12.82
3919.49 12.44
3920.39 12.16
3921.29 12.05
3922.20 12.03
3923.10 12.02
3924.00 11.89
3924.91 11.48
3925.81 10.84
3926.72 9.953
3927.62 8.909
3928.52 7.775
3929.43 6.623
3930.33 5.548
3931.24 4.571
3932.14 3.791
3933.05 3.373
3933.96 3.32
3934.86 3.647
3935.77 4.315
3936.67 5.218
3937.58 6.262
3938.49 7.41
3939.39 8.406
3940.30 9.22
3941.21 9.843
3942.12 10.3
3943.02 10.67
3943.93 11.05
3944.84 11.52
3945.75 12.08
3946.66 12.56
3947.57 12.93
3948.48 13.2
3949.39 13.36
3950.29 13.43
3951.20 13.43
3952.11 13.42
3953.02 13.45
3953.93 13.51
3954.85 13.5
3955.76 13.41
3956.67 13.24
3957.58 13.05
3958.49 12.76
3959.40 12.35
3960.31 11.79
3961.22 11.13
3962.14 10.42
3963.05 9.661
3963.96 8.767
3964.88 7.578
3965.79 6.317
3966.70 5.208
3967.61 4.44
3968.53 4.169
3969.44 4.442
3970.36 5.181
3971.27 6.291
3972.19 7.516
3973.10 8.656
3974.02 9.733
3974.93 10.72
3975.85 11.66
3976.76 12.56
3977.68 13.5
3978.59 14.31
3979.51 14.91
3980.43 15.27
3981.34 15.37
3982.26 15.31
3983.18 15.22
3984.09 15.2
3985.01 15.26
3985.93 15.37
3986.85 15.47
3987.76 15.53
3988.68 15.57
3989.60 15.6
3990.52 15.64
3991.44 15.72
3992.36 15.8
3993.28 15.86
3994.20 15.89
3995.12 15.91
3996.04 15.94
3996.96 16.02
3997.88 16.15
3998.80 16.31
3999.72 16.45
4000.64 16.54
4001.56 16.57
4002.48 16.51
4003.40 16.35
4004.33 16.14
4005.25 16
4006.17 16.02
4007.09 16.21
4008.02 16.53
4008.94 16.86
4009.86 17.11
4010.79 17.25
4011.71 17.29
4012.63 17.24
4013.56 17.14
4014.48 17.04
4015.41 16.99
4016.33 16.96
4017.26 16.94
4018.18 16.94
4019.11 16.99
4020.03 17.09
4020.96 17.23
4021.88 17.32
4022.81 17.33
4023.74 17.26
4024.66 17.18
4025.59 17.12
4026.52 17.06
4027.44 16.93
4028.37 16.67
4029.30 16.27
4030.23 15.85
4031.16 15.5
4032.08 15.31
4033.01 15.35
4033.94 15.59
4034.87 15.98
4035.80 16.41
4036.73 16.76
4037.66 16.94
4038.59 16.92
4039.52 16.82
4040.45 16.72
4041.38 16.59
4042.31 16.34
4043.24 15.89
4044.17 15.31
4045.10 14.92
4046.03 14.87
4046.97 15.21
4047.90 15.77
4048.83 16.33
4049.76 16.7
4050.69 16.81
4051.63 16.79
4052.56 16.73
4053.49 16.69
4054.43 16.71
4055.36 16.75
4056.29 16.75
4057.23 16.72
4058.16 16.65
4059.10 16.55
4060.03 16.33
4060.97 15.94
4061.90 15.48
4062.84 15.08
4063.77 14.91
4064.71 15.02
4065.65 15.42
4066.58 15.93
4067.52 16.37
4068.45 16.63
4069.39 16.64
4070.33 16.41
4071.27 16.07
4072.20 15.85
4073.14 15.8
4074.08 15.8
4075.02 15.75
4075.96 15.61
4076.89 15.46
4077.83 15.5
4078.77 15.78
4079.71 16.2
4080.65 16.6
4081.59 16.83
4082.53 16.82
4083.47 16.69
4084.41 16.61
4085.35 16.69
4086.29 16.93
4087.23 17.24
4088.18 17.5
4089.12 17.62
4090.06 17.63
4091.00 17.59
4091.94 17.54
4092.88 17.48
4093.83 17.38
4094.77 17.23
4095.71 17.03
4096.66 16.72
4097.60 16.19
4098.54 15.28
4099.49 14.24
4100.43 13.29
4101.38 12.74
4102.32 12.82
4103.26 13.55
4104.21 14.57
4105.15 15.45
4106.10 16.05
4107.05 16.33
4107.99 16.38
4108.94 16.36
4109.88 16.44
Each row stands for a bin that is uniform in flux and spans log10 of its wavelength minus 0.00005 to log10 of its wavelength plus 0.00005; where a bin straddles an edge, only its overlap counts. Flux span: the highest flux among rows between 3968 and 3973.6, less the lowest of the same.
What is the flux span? 4.5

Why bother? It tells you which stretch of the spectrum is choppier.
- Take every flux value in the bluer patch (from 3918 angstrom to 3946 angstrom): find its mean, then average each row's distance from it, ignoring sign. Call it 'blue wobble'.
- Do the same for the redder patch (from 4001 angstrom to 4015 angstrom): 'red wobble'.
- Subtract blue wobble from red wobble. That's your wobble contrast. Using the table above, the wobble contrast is -2.4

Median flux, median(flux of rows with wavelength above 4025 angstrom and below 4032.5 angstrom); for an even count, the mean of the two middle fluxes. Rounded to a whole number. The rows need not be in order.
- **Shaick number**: 16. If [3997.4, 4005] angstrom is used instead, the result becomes 16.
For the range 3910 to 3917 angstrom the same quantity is 14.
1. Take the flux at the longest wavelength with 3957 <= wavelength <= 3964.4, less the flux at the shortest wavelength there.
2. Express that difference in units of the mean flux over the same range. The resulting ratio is -0.38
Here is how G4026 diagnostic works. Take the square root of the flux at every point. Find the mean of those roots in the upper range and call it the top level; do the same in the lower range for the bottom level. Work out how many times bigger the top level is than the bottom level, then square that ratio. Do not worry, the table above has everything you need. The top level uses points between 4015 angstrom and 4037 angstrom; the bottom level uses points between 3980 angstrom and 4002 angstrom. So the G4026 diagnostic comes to 1.1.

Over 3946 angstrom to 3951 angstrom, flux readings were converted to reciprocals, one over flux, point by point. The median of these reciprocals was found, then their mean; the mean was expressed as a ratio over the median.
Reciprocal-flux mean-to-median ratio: 1.01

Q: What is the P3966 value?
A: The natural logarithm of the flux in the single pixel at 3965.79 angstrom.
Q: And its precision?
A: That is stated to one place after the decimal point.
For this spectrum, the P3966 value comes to 1.8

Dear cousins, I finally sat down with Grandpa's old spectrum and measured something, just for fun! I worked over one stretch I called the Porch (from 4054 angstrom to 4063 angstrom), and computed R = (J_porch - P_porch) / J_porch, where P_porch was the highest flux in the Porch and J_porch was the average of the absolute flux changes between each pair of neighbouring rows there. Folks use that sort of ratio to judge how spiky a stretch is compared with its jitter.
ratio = -87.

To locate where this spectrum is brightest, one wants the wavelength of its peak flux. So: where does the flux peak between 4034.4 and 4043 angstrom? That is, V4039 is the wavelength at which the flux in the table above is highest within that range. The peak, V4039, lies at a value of 4037.66 angstrom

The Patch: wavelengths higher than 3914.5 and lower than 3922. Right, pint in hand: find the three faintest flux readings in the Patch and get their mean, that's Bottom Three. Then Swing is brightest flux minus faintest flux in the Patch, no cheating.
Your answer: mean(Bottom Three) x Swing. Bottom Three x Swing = 23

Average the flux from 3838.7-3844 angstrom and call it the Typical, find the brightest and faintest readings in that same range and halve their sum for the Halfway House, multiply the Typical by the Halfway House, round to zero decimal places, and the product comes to 127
